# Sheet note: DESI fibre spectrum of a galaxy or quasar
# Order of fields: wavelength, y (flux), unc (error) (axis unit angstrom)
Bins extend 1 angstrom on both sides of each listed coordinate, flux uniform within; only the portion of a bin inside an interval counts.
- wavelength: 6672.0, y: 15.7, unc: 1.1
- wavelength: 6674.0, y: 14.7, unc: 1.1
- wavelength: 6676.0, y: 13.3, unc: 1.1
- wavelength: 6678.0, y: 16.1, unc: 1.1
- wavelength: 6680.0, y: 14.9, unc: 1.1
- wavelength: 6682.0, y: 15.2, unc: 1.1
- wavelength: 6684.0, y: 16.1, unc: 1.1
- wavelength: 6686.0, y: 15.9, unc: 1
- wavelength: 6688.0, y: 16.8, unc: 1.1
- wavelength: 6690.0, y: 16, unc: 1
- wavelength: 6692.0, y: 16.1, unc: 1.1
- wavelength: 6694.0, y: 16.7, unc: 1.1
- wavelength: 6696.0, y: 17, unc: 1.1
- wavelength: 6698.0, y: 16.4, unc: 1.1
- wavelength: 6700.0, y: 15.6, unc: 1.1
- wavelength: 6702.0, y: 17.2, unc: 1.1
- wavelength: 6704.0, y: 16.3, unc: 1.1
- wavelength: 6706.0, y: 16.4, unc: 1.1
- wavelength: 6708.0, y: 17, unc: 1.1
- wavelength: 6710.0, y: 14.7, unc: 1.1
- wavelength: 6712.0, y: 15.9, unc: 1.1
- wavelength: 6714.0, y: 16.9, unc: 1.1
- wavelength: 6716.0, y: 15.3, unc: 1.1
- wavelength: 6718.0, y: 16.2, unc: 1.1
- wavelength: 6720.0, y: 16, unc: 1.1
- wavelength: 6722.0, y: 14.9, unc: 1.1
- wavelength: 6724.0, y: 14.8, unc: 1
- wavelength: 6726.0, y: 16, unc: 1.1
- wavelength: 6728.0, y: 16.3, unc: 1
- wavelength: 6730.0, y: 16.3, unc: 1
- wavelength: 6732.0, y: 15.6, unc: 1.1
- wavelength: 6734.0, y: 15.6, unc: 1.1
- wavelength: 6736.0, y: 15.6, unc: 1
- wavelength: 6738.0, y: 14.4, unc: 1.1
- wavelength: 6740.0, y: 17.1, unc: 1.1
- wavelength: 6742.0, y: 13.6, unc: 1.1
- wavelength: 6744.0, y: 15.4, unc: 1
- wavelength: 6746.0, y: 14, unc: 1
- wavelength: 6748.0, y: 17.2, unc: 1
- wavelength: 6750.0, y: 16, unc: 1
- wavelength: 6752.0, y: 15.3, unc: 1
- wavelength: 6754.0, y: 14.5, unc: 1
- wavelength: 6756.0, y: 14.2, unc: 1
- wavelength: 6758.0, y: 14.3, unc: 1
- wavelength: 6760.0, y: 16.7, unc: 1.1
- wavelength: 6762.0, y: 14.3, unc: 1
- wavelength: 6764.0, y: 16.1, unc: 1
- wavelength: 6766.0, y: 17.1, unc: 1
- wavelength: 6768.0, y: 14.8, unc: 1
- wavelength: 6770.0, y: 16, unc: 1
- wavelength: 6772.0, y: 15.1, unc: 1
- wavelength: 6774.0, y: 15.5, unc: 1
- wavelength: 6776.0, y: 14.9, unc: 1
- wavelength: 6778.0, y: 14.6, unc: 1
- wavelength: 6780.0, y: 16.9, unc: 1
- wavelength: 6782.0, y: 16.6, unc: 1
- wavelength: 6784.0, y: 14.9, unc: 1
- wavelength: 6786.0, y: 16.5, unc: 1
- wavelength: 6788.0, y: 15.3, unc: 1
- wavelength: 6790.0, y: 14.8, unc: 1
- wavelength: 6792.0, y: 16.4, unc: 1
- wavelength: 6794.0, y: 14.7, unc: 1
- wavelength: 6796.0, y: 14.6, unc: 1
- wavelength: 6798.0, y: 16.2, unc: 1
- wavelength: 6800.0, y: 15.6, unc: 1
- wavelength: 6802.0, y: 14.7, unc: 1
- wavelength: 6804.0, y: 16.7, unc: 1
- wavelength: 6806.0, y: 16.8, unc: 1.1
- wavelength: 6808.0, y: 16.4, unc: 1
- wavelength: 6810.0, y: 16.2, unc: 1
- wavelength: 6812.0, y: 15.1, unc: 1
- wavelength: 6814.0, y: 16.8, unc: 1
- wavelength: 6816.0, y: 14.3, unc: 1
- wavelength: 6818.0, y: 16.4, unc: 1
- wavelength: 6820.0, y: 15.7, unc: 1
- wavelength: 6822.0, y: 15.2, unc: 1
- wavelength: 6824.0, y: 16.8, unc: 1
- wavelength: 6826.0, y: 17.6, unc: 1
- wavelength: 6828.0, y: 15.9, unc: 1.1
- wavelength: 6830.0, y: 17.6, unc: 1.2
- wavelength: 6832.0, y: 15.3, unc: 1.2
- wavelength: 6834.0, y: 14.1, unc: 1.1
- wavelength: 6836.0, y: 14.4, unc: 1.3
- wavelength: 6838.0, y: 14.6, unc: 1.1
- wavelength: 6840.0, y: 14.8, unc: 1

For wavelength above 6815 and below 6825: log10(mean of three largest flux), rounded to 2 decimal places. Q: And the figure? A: 1.21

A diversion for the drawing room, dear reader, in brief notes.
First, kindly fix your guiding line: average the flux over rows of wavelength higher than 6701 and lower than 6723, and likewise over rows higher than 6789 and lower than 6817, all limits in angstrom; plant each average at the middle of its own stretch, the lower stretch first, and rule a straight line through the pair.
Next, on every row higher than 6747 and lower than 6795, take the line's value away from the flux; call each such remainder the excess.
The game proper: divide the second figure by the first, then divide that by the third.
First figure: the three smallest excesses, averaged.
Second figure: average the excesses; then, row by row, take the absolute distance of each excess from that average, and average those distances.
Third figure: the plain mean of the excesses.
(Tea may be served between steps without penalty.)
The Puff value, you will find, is 1.9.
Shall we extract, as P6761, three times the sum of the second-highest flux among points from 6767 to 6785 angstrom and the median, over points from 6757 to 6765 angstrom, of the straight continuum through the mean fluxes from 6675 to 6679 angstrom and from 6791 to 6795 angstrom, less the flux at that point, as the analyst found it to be 50.1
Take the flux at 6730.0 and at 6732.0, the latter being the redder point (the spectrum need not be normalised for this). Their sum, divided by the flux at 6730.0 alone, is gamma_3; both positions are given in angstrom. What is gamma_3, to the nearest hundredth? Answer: 1.96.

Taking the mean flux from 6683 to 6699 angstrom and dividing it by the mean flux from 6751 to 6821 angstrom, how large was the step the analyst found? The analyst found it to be 1.052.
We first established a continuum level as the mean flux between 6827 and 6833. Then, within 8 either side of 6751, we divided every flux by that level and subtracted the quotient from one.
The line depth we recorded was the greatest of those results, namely 0.139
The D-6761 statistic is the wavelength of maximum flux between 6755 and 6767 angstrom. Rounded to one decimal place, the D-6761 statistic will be 6766.0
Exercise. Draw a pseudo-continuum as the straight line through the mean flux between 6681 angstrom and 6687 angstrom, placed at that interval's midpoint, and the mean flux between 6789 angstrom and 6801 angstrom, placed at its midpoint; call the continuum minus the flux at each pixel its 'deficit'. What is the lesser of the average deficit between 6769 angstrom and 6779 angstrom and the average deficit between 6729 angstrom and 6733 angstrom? -0.36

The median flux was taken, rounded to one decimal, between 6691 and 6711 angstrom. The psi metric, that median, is 16.4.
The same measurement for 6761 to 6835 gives 15.7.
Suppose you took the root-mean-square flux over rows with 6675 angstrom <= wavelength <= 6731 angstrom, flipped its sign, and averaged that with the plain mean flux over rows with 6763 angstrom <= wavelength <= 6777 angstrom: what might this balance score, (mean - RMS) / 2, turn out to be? -0.2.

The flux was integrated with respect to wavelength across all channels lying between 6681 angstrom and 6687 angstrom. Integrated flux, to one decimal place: 94.4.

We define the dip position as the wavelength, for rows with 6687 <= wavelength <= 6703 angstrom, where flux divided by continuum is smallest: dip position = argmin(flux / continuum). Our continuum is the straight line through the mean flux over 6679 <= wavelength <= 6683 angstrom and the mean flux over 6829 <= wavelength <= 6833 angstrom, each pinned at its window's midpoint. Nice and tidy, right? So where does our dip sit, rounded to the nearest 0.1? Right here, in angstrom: 6700.0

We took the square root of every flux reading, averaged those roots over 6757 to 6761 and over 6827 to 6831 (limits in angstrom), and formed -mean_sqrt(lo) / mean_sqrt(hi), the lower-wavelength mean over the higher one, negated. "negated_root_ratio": -0.96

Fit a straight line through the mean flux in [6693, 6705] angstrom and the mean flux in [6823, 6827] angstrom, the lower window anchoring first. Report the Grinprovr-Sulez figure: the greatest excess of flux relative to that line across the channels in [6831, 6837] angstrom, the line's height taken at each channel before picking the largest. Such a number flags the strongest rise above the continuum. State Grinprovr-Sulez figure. -1.9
